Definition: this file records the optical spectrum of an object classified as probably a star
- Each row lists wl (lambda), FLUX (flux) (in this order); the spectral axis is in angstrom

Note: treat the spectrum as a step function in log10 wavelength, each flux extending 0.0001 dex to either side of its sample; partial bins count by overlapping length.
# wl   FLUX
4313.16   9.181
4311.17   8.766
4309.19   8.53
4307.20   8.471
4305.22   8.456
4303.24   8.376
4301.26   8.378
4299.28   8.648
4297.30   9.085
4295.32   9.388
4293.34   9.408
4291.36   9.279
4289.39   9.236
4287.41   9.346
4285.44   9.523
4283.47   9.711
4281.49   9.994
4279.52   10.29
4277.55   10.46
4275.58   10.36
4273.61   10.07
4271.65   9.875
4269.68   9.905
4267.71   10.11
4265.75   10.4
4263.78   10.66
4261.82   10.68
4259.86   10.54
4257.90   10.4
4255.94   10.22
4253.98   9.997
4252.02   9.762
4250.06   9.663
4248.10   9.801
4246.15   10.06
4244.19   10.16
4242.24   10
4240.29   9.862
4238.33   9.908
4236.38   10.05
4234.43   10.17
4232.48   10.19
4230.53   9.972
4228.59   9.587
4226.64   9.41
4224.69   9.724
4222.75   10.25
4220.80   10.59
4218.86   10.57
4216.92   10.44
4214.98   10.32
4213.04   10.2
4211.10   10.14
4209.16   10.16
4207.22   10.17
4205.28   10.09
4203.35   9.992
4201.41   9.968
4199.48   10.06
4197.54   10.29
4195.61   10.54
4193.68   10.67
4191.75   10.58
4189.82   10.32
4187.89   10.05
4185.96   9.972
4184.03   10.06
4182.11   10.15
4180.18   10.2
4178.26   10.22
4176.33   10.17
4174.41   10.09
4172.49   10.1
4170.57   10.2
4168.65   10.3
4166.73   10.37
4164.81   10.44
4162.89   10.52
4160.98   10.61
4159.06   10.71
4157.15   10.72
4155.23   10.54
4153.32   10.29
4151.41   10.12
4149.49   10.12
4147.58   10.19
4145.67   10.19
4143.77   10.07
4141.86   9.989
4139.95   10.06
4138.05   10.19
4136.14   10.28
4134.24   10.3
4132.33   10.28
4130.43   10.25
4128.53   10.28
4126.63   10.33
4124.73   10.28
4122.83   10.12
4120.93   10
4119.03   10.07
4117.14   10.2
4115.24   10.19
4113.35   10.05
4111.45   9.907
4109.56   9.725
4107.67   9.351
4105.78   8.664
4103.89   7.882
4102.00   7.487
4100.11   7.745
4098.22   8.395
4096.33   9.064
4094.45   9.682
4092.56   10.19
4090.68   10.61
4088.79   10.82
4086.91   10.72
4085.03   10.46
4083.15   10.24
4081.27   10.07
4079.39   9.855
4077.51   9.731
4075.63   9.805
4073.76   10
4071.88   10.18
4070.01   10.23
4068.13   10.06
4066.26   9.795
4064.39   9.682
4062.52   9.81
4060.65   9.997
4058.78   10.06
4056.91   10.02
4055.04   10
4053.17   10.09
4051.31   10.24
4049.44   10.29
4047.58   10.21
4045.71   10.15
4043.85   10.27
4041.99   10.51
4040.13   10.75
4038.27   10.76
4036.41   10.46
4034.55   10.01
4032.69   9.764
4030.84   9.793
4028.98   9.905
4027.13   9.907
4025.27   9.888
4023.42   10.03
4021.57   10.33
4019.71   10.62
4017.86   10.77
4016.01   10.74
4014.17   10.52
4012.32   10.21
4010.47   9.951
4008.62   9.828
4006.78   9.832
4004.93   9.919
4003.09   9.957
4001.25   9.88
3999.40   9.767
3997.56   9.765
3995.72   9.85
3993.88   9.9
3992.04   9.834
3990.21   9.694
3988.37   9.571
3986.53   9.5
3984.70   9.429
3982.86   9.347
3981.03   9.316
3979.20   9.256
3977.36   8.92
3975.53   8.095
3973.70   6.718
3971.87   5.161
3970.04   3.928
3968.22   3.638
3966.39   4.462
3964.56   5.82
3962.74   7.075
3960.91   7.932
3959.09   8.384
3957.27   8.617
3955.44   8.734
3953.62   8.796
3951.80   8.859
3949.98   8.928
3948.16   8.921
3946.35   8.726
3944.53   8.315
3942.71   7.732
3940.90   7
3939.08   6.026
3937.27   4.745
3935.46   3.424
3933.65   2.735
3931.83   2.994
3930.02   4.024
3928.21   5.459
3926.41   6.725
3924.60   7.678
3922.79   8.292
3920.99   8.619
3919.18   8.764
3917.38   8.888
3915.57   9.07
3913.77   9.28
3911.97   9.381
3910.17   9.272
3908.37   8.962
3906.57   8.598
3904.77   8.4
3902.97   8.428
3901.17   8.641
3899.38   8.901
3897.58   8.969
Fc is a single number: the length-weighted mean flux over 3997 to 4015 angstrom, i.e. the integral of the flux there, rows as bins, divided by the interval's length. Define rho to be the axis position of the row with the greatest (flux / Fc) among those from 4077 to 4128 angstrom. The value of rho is 4088.79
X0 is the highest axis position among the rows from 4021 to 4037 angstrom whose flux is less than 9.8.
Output 4032.69 angstrom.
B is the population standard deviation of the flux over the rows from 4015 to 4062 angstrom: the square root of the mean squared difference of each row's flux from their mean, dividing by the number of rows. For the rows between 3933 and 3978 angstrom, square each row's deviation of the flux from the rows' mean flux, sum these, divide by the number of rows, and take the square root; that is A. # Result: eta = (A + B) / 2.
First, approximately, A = 2.0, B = 0.31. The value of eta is 1.16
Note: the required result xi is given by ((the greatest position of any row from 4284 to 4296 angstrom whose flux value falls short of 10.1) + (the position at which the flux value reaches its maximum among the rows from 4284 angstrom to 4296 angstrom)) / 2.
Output 4290.4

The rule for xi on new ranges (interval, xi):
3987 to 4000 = 3996.6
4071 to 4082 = 4076.6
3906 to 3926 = 3918.3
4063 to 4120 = 4103.9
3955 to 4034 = 4025.3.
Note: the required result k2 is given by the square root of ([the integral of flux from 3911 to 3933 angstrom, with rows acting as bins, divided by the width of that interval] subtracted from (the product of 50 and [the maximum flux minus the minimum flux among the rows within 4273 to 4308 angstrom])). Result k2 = 9.8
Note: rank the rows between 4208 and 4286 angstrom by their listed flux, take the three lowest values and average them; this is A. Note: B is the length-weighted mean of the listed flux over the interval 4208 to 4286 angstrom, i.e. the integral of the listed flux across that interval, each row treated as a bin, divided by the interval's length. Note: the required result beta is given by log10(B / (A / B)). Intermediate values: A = 9.5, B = 10.1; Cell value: 1.03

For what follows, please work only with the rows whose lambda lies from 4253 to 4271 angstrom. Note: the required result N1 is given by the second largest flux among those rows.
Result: 10.66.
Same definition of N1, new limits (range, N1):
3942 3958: 8.921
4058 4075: 10.18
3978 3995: 9.834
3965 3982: 9.256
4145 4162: 10.71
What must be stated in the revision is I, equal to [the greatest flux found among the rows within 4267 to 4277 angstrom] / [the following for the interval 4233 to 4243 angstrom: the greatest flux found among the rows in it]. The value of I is 1.02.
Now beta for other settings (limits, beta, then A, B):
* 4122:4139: 1.01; 10.2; 10.3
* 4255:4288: 1.03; 9.5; 10.2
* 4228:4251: 1.01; 9.7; 10.0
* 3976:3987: 0.97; 9.2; 9.2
